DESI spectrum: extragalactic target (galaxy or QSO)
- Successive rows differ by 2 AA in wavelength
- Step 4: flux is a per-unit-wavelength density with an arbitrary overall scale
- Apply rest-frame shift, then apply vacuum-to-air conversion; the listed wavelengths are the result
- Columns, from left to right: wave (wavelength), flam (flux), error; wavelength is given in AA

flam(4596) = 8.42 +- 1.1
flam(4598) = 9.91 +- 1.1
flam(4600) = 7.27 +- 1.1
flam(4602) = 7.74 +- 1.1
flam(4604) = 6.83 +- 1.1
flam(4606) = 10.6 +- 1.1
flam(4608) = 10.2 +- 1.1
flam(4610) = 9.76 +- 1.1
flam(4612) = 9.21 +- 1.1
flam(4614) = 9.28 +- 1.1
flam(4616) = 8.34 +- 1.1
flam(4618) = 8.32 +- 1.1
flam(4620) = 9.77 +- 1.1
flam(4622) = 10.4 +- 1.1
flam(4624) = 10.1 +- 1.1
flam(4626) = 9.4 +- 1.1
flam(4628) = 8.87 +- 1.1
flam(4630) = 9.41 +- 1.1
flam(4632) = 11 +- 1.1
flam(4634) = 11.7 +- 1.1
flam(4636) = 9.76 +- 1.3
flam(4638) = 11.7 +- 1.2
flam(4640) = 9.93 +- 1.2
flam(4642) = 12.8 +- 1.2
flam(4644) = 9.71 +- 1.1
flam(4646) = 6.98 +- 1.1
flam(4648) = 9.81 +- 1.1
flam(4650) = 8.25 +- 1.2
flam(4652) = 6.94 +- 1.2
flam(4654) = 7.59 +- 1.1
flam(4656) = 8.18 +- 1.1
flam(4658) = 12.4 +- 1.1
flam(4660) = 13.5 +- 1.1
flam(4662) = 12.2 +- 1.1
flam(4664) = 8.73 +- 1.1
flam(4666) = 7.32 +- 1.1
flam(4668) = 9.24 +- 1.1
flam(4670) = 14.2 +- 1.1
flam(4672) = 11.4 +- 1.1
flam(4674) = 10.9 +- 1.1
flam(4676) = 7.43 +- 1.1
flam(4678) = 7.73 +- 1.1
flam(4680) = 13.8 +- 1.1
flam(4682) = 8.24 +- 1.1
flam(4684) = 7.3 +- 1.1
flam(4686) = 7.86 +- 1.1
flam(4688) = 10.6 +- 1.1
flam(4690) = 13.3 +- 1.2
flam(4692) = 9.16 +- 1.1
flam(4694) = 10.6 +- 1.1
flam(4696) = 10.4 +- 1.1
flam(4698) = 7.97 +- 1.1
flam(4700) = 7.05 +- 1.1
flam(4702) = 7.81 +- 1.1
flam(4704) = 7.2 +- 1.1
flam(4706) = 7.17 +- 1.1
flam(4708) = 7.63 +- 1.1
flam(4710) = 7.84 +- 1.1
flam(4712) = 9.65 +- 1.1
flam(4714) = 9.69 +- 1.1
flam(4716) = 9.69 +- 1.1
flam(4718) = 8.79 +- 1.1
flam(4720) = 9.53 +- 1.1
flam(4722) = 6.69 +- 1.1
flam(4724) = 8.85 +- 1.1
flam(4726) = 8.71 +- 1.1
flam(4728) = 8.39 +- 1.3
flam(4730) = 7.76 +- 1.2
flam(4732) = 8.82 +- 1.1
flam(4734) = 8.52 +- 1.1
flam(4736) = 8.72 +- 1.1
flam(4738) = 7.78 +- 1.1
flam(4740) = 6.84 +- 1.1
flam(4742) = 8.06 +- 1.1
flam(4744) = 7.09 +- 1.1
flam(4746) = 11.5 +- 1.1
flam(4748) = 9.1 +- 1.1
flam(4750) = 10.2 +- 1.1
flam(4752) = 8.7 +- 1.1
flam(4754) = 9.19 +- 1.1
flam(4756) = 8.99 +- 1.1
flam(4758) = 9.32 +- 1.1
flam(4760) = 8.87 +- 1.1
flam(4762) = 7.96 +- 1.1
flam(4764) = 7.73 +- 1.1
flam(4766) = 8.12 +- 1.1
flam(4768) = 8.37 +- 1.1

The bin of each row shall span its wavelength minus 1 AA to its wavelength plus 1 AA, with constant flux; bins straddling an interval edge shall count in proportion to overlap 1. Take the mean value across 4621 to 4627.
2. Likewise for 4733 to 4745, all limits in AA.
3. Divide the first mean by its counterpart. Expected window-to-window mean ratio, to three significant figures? 1.27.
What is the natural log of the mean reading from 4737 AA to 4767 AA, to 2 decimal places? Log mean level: 2.16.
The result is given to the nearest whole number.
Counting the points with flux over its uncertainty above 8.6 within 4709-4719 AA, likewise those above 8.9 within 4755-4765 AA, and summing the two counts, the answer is 3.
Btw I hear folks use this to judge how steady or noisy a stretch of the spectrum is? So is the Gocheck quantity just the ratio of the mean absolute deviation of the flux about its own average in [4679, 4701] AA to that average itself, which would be 0.20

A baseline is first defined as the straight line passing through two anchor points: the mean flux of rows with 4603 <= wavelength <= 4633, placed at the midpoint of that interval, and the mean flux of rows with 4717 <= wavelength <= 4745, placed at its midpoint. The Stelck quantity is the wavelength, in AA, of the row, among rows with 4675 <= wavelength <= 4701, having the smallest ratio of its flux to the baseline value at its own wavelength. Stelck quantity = 4700 AA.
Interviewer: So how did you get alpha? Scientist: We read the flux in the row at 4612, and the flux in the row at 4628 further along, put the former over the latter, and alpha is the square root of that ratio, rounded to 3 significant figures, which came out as 1.02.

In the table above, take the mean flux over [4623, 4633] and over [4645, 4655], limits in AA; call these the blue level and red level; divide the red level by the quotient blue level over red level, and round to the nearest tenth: 6.4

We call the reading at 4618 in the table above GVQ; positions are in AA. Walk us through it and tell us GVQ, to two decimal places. 8.32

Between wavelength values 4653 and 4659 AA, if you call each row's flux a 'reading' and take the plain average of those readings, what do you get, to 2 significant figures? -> 9.4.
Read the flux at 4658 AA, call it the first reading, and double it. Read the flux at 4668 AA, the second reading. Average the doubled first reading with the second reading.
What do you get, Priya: 17.0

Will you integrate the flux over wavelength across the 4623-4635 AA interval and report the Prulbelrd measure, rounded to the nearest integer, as 121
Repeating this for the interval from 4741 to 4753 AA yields 109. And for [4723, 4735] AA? 102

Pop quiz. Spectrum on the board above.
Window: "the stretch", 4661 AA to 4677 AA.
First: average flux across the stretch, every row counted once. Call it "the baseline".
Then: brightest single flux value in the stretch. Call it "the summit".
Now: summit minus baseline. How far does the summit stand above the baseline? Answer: 4.0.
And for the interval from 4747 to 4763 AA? 1.2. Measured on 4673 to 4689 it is 4.6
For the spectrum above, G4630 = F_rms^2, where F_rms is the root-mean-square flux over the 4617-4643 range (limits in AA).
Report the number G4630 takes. 106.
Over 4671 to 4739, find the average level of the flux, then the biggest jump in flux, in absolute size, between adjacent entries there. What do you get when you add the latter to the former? 15.0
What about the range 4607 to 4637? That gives 11.6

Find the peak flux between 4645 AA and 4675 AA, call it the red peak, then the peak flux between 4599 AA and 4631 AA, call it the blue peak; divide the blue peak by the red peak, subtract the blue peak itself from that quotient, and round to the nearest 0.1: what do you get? -9.9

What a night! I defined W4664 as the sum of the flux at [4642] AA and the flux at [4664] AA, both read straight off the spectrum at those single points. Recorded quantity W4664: 21.5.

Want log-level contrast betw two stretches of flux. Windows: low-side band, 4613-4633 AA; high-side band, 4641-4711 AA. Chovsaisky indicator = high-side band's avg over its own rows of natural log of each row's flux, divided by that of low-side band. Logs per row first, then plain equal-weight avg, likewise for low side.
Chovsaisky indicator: 0.986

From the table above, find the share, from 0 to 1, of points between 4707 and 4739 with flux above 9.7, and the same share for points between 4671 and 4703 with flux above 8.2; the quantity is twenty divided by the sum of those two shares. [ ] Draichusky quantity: 36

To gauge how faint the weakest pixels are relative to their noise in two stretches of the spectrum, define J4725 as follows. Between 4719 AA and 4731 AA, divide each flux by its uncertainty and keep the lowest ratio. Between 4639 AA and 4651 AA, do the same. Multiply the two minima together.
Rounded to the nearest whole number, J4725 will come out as 39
